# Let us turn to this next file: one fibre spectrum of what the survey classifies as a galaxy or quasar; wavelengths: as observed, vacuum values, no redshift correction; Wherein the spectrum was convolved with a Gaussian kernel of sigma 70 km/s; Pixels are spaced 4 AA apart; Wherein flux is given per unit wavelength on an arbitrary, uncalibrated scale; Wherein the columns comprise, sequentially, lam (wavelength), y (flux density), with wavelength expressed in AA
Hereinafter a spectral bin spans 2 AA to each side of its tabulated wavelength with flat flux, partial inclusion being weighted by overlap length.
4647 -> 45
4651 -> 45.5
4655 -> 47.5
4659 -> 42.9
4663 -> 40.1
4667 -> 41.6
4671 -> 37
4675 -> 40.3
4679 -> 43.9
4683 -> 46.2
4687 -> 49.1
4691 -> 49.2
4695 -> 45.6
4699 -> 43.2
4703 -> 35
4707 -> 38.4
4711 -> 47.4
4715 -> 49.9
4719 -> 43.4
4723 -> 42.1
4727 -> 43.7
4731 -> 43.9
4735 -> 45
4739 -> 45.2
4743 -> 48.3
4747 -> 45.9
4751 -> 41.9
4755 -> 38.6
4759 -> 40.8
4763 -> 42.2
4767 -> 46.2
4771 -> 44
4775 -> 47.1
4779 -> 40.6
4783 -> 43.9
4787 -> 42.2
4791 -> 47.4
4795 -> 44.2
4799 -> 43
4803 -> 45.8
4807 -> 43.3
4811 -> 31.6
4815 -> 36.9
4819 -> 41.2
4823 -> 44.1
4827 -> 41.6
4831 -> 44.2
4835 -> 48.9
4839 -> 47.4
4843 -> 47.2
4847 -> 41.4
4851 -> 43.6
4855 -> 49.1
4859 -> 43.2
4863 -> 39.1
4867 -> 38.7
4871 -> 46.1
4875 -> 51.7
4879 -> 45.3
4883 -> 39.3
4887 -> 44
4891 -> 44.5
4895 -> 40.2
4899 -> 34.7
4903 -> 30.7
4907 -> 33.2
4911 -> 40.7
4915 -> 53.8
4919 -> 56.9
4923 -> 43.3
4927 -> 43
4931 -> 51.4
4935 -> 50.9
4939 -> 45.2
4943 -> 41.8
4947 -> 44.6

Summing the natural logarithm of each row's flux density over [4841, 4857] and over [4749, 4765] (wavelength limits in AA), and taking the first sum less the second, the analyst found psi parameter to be 0.41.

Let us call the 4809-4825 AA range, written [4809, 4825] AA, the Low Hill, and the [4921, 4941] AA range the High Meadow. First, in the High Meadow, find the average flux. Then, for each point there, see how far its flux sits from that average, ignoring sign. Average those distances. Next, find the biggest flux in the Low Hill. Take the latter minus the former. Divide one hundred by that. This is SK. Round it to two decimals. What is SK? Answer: 2.46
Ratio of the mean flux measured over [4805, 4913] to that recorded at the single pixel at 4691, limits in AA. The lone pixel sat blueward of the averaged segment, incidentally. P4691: 0.85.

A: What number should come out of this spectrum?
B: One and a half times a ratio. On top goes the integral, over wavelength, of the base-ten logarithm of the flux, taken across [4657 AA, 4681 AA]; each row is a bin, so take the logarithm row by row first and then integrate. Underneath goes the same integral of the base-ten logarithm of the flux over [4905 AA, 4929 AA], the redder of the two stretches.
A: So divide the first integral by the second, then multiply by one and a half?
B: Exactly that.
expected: 1.47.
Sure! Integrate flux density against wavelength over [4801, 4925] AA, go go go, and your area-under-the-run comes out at 5327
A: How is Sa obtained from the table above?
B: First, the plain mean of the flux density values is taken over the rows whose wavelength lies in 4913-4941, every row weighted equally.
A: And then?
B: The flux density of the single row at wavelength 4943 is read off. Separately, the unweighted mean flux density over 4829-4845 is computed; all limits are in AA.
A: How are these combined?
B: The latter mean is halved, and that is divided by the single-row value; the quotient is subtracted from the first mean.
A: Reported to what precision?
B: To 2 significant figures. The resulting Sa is 49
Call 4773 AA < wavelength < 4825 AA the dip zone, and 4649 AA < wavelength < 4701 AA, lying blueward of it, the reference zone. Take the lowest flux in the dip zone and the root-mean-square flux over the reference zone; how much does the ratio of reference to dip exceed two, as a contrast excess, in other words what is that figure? -0.603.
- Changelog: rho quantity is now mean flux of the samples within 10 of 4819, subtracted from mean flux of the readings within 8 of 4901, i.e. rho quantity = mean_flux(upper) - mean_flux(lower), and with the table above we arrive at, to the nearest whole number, -4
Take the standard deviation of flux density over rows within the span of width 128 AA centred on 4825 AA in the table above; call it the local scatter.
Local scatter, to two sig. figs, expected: 3.9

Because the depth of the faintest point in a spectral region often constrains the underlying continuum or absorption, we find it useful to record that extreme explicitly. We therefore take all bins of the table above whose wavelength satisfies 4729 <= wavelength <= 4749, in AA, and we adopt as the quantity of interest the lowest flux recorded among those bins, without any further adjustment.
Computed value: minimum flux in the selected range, 43.9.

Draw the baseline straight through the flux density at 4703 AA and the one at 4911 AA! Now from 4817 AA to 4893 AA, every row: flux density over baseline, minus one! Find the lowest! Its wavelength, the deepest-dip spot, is 4867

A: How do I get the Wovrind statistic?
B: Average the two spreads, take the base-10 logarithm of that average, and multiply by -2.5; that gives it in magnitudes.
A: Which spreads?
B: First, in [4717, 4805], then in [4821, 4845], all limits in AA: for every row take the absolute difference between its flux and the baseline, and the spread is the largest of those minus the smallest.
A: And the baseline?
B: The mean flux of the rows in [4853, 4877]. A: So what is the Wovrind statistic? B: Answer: -1.69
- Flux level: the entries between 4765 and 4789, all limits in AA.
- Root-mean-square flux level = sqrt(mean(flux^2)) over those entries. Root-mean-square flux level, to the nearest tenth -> 44.1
